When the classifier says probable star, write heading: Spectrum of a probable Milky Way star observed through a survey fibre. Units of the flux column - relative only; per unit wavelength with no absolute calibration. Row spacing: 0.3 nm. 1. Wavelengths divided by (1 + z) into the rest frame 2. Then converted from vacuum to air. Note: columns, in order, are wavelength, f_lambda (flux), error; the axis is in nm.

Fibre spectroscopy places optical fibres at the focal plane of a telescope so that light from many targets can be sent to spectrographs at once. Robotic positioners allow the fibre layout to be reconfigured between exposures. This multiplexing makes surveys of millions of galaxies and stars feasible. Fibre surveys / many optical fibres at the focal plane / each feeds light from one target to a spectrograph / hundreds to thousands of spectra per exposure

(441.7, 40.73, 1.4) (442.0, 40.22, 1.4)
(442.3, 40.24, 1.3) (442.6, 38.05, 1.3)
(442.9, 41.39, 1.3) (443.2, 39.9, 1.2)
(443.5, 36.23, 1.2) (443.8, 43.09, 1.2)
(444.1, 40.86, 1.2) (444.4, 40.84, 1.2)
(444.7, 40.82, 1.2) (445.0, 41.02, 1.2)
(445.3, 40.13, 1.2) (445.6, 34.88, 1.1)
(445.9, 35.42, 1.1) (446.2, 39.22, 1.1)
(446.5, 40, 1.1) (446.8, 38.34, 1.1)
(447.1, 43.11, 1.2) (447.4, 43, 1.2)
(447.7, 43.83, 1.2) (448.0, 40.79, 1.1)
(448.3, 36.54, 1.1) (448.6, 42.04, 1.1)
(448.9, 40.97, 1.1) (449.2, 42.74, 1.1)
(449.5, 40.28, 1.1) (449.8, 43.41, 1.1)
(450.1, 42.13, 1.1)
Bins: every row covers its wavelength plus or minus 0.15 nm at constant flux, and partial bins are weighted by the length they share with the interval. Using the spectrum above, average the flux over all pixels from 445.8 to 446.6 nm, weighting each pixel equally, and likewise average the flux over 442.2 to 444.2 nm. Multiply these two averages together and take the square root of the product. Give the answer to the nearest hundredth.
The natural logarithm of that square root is 3.67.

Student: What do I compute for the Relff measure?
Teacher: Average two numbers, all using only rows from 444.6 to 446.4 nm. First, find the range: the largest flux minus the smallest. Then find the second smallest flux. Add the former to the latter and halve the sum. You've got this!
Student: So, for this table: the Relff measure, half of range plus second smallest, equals 20.8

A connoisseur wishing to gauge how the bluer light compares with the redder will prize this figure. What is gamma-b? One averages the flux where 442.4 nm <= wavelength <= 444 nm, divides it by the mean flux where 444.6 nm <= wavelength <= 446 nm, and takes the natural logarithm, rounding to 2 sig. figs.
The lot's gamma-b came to 0.033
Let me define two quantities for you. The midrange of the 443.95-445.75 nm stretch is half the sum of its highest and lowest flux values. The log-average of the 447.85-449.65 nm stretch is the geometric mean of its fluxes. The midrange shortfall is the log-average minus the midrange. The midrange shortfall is 2.6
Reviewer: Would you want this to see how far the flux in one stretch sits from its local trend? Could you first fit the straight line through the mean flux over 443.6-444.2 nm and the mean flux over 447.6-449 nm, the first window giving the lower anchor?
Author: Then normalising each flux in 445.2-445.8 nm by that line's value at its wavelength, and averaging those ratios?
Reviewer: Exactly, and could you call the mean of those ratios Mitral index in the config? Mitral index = 0.90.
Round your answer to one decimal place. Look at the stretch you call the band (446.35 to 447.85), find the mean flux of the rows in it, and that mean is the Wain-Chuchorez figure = 41.7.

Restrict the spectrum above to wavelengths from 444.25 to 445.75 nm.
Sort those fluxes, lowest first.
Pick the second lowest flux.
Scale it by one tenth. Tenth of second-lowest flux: 4.01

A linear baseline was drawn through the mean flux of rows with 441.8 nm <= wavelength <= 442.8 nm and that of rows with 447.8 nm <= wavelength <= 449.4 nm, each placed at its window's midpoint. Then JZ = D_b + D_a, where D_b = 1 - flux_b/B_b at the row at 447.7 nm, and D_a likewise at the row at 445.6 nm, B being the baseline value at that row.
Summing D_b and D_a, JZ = 0.05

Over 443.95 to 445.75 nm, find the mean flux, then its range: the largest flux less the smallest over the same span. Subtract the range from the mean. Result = 33.6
